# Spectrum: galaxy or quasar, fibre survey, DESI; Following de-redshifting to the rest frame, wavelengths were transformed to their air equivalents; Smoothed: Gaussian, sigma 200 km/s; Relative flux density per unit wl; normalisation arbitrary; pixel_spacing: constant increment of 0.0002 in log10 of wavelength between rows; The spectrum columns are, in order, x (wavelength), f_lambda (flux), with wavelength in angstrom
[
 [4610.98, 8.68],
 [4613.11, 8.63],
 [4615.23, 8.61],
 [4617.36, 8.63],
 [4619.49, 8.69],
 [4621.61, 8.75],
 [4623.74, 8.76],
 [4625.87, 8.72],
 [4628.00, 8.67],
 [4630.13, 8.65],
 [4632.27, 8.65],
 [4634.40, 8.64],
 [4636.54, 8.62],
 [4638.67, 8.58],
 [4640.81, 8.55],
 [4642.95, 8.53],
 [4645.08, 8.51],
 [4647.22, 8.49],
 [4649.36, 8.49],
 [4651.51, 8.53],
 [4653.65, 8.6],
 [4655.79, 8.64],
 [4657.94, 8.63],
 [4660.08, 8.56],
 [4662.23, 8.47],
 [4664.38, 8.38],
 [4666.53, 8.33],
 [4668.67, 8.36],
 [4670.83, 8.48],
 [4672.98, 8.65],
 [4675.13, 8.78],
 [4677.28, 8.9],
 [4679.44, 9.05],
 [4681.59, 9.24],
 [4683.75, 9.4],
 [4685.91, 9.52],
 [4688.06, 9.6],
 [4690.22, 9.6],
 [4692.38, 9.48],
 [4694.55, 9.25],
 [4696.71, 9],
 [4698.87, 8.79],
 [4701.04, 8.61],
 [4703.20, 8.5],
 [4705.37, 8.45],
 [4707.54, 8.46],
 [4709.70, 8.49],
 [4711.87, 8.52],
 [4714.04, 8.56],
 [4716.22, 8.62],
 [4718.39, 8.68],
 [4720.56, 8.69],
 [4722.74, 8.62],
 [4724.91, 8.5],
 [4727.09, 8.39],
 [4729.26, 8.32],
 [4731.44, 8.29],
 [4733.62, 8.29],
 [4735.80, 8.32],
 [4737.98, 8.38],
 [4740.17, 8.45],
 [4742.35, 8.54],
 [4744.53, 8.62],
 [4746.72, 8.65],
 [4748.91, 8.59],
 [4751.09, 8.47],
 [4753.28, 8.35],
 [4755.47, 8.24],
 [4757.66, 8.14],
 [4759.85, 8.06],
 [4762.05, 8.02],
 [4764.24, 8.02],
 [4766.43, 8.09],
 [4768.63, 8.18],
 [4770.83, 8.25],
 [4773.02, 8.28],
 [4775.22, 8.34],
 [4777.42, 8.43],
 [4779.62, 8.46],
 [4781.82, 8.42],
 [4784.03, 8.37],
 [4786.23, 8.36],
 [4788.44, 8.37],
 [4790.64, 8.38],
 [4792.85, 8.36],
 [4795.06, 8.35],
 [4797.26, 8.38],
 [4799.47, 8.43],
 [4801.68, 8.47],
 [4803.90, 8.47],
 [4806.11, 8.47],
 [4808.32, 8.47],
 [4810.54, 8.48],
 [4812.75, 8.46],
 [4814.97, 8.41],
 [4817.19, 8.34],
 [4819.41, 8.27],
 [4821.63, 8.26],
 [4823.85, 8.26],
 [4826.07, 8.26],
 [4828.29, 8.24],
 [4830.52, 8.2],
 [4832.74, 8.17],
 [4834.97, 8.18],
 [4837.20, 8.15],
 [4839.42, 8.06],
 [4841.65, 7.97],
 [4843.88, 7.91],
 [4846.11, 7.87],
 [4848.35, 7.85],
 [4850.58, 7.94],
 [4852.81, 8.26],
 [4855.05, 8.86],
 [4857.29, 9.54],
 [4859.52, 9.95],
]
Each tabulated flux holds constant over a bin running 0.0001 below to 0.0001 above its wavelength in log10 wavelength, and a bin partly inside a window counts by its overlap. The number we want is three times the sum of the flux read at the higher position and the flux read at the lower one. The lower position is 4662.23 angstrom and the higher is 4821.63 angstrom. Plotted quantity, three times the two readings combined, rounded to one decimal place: 50.2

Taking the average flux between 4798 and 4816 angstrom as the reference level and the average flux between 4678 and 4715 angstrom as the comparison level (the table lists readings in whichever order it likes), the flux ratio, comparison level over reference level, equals 1.06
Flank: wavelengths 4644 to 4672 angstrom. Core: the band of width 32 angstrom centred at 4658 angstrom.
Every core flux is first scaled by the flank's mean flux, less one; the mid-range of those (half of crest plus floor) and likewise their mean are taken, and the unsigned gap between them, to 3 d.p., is 0.002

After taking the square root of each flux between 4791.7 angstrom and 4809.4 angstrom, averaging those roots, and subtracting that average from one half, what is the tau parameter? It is -2.40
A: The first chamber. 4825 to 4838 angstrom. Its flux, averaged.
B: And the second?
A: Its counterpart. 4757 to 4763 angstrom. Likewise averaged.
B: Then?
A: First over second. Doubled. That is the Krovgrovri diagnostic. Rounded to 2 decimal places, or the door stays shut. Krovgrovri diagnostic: 2.03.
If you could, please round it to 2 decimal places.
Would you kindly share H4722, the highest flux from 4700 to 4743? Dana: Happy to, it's 8.69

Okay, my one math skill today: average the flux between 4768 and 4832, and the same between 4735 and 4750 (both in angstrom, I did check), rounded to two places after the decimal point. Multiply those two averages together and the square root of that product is 8.43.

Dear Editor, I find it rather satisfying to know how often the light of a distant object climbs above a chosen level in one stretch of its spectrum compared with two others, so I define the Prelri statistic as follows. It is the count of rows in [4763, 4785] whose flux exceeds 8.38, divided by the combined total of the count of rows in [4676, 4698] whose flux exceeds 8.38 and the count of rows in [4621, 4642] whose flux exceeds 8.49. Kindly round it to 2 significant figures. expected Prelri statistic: 0.15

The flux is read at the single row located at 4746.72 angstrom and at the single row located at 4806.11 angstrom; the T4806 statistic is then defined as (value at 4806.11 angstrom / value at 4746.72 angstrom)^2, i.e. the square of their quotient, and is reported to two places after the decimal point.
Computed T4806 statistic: 0.96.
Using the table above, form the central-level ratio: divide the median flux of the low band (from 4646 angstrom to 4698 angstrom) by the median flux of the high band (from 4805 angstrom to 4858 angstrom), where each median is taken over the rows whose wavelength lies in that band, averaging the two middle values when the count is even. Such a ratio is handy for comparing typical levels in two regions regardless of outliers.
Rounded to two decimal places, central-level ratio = 1.05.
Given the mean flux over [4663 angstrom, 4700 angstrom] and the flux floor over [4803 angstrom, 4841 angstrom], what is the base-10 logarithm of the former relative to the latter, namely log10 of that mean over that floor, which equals 0.047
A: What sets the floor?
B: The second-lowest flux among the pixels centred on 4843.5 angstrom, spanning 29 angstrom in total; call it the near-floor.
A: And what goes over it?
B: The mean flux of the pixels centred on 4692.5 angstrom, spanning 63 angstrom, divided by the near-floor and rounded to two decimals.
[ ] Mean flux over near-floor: 1.12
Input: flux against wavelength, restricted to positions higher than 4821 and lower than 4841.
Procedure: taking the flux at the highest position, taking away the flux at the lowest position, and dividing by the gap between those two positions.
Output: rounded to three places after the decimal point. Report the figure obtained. -0.011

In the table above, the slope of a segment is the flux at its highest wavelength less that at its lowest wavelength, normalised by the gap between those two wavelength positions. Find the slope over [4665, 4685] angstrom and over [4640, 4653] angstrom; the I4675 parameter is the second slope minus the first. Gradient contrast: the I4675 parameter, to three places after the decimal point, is -0.064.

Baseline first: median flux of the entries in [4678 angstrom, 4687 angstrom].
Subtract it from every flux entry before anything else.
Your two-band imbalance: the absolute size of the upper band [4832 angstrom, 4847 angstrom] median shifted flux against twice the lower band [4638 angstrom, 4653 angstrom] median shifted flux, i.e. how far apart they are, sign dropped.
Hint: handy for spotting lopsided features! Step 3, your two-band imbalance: 0.3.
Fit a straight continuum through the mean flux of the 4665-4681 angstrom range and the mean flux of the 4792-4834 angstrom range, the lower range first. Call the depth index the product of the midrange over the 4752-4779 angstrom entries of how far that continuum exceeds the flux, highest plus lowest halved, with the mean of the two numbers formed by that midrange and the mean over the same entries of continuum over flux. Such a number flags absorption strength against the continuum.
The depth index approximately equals 0.14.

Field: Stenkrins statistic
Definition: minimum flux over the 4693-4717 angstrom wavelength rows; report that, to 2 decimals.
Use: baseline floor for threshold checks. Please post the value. 8.45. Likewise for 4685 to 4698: 9.00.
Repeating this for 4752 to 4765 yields 8.02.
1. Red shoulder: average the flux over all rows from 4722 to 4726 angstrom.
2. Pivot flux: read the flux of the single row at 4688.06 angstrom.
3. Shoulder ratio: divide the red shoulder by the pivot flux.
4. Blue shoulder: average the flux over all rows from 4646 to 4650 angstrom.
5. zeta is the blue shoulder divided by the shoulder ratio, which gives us 9.5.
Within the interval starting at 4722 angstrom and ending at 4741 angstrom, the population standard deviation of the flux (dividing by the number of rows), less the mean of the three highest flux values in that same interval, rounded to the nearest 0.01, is -8.42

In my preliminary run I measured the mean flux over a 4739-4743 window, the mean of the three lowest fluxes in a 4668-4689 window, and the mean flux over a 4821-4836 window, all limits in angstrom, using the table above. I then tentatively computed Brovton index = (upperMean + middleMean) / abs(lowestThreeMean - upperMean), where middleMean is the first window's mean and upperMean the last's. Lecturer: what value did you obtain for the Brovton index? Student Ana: 61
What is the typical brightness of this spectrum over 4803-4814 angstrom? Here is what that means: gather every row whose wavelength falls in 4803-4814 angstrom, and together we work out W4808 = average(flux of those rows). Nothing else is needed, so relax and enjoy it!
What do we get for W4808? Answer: 8.5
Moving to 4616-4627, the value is 8.7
